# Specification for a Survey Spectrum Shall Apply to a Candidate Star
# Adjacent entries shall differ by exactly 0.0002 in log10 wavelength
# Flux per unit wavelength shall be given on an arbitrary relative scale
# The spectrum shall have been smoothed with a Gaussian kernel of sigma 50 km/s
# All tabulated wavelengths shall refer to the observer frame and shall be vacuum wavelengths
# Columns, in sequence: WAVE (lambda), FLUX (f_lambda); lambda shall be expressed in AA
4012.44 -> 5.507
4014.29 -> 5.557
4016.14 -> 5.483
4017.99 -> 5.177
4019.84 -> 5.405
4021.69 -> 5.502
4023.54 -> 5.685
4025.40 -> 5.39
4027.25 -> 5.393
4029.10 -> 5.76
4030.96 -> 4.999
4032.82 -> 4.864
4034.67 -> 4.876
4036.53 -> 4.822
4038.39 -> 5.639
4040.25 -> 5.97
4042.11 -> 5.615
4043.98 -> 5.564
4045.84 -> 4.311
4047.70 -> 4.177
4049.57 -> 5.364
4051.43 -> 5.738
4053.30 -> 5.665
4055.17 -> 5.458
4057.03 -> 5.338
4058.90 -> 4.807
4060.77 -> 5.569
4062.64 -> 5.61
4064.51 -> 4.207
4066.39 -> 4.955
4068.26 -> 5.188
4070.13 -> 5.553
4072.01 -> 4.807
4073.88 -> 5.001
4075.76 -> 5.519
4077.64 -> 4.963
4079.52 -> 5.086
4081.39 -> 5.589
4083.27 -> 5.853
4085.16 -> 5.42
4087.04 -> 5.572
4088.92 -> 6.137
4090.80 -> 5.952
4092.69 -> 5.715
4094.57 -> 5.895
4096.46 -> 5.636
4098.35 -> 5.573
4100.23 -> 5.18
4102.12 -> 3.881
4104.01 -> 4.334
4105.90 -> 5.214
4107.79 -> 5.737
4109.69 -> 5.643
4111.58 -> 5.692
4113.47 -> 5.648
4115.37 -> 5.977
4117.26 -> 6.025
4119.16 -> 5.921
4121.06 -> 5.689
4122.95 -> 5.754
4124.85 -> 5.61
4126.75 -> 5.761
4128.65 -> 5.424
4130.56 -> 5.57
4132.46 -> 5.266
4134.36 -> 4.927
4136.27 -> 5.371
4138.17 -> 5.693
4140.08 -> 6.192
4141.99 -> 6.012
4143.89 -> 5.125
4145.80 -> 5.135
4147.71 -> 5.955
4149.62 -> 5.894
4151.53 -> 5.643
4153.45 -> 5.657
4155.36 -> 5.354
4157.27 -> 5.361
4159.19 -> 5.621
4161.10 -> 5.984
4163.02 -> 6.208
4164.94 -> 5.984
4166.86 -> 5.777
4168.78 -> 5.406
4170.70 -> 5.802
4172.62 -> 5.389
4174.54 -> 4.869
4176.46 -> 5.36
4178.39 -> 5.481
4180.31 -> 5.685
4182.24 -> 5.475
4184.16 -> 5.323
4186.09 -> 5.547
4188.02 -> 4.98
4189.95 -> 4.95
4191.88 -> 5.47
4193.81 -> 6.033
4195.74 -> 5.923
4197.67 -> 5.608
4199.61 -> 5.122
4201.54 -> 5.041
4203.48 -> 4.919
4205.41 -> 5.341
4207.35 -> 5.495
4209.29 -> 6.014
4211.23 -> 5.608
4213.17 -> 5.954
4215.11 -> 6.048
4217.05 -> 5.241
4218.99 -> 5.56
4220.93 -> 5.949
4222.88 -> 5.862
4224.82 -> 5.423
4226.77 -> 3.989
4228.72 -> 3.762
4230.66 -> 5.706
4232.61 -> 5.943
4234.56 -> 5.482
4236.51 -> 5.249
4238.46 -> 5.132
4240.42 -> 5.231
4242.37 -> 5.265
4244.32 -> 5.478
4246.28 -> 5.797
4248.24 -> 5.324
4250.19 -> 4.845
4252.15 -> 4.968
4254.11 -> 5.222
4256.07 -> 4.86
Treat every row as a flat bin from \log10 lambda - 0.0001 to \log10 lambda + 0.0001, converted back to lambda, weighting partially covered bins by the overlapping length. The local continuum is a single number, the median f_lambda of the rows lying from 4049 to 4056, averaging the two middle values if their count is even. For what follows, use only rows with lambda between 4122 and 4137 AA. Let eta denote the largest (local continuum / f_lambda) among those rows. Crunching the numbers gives 1.1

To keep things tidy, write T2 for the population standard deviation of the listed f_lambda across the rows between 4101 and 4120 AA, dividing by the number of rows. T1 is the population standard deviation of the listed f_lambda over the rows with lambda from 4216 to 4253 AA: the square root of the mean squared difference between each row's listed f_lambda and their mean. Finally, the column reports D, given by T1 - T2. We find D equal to -0.12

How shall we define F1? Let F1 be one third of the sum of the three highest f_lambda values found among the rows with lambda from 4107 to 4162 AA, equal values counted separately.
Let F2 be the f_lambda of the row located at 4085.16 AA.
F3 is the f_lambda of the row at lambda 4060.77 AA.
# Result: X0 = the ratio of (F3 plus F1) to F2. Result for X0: 2.15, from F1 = 6.08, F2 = 5.42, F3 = 5.569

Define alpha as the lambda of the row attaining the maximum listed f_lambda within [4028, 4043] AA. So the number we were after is 4040.25 AA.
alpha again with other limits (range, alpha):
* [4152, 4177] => 4163.02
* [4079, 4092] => 4088.92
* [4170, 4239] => 4215.11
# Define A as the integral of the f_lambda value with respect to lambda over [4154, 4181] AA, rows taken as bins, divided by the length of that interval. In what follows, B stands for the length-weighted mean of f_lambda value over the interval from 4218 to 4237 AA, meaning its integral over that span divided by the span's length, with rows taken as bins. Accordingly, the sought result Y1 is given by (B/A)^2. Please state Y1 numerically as 0.90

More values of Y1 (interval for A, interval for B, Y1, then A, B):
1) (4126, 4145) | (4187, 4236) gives 0.96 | 5.53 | 5.42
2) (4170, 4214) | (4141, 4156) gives 1.06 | 5.45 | 5.60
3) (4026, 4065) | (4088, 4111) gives 1.07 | 5.24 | 5.41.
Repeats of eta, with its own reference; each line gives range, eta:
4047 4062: 1.3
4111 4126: 1.0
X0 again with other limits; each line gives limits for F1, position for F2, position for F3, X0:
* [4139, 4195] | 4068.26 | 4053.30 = 2.28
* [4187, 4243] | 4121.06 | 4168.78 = 2.01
